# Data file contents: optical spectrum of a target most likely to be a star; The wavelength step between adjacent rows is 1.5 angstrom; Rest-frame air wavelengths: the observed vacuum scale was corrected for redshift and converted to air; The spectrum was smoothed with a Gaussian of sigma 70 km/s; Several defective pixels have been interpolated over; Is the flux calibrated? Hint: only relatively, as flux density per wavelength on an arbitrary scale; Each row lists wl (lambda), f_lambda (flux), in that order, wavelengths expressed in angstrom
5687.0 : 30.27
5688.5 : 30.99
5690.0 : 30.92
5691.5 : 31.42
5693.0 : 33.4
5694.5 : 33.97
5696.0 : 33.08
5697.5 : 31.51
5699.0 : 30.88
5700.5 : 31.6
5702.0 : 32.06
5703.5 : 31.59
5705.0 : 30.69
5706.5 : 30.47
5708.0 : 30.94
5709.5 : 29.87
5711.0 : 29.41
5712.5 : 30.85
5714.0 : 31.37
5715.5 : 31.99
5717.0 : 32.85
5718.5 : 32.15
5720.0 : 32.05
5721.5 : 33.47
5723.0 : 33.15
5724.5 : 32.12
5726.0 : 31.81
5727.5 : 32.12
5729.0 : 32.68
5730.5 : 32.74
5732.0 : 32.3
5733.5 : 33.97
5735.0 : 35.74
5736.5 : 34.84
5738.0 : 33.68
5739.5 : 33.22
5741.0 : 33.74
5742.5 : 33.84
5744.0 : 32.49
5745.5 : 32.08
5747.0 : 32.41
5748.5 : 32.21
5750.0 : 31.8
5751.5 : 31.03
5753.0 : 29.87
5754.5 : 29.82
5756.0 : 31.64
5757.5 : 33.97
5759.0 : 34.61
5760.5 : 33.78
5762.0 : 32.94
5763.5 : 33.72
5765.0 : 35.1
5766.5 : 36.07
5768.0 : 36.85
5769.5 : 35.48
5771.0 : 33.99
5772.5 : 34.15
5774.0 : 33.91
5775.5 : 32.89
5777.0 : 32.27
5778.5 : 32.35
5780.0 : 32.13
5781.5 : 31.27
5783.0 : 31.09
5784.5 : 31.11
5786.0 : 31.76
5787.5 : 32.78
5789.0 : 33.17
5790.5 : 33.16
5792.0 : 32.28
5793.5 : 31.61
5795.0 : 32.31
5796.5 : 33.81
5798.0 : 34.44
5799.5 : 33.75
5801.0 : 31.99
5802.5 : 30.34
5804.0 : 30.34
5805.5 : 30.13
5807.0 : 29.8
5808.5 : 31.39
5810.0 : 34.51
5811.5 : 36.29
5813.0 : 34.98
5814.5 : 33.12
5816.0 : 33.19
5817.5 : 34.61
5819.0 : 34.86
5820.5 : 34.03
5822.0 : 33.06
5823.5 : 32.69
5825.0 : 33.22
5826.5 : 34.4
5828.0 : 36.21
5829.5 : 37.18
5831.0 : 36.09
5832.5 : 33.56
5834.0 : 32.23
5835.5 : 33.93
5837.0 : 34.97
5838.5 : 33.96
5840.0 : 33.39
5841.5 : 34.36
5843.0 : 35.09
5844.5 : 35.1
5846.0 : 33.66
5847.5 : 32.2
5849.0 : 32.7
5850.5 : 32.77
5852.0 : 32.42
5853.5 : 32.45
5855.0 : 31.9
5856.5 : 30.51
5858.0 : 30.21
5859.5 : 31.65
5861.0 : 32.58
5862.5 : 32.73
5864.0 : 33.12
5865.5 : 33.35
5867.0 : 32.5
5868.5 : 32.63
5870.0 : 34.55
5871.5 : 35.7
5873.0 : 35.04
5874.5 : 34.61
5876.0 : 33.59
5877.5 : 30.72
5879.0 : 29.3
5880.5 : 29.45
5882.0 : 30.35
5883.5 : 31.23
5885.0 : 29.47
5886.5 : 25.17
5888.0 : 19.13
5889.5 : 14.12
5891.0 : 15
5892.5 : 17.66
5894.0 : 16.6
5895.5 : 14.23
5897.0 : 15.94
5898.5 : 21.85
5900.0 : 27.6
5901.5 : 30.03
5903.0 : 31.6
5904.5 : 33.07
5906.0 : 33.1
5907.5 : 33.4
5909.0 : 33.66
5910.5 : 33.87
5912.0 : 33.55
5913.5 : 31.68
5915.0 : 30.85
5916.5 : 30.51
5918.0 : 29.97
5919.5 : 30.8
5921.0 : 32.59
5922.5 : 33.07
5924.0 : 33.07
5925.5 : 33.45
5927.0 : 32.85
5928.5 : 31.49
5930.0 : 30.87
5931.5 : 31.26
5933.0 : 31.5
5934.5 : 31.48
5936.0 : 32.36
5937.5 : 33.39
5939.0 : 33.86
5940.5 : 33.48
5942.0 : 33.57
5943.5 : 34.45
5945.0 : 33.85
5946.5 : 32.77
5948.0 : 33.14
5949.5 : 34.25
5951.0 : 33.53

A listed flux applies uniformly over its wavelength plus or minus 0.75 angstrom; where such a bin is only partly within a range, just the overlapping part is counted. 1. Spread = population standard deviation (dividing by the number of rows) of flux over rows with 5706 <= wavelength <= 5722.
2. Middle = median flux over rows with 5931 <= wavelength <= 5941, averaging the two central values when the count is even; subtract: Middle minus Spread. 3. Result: 31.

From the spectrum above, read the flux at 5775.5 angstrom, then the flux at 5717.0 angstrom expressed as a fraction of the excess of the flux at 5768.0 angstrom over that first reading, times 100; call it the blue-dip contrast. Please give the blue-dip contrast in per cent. 830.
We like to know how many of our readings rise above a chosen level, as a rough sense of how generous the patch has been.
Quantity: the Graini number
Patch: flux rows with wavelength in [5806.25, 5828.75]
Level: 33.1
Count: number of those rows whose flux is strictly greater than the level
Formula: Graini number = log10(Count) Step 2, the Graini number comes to 1.04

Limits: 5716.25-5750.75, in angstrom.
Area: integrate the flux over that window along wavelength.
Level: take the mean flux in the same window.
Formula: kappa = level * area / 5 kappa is 7484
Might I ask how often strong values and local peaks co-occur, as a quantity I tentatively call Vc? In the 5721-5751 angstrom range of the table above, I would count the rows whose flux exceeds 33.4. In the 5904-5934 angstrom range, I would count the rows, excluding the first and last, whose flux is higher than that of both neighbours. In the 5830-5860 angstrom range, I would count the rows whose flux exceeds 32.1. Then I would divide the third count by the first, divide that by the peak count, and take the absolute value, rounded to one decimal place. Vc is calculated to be 1.1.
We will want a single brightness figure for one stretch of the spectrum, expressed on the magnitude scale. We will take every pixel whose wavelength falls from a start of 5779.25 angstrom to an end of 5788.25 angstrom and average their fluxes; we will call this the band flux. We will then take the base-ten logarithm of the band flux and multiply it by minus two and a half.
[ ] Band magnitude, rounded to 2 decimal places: -3.75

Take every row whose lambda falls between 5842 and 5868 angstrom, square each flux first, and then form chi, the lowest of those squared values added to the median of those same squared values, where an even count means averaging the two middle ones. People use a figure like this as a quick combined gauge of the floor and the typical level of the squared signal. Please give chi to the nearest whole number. 1974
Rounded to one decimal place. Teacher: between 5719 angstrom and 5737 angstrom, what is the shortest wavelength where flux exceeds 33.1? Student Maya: 5721.5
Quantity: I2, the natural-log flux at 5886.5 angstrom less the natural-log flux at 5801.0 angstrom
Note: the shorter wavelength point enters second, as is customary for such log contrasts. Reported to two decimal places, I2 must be -0.24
